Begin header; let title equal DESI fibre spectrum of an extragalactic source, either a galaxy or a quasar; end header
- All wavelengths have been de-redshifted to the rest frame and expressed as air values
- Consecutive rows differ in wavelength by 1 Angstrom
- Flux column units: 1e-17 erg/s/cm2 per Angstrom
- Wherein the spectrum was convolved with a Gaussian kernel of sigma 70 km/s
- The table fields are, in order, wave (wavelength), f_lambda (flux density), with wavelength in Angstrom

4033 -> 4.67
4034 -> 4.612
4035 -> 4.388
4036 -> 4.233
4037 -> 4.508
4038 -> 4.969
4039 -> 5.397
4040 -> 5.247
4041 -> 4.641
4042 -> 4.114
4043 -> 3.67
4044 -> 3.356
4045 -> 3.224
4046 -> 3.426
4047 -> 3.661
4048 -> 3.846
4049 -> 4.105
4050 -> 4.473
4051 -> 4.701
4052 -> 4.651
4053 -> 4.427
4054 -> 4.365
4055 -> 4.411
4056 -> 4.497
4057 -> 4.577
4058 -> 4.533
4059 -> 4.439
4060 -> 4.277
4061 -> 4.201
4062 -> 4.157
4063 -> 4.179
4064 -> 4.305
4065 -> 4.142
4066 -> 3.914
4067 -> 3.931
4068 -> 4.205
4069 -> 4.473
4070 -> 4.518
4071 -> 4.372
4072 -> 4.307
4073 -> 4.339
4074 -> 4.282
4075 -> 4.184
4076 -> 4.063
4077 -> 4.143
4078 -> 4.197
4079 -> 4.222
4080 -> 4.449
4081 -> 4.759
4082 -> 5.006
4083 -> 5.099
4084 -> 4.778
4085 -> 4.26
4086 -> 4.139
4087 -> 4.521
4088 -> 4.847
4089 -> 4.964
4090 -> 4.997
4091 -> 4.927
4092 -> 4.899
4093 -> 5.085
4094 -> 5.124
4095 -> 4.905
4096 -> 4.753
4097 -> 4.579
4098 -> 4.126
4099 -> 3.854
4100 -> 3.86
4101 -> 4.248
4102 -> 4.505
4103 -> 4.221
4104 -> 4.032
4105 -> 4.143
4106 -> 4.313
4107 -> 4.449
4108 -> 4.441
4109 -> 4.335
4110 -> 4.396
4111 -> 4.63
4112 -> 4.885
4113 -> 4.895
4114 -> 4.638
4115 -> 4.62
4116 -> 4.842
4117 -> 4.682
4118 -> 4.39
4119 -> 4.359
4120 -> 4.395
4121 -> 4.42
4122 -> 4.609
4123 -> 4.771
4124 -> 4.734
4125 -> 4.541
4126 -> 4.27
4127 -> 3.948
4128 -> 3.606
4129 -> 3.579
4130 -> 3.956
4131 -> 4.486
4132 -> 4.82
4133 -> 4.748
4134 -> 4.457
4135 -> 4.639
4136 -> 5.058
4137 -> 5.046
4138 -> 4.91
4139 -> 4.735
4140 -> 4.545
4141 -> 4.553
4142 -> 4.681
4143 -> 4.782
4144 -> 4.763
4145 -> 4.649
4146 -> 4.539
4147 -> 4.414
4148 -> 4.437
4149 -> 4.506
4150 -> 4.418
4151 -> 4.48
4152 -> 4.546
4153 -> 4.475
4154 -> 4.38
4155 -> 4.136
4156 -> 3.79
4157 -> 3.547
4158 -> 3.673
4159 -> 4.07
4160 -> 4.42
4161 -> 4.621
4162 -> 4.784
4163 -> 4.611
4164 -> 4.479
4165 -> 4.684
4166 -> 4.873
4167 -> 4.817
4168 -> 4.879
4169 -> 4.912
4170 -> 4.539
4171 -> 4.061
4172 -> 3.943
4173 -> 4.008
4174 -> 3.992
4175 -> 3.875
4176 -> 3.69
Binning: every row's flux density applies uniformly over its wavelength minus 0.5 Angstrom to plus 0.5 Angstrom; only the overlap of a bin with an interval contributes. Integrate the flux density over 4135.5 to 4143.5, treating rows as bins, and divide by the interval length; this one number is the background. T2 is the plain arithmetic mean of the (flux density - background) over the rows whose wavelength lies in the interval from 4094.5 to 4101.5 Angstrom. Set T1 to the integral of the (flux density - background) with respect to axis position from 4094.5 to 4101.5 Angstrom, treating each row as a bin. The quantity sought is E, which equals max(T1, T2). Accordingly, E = -0.46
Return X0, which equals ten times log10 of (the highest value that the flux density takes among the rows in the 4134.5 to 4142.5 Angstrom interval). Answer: 7.0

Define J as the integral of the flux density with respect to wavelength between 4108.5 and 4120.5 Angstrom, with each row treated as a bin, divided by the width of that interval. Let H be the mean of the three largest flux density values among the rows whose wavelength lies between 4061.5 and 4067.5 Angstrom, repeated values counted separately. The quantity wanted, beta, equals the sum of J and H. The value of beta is 8.8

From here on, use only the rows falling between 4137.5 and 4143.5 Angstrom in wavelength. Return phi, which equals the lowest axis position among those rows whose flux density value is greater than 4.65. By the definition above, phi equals 4138 Angstrom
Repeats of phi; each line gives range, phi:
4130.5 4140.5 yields 4132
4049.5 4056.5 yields 4051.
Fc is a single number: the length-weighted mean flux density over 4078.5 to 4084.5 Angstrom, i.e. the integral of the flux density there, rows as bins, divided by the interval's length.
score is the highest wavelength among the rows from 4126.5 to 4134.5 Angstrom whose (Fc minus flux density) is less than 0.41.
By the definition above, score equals 4134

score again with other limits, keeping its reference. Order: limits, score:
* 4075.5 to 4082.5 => 4082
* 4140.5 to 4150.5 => 4150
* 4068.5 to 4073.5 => 4073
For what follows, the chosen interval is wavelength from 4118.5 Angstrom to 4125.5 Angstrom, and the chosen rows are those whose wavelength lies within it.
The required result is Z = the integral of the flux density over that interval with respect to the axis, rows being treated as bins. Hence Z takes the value 32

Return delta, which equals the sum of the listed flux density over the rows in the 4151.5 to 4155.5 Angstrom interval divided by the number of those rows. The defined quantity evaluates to 4.4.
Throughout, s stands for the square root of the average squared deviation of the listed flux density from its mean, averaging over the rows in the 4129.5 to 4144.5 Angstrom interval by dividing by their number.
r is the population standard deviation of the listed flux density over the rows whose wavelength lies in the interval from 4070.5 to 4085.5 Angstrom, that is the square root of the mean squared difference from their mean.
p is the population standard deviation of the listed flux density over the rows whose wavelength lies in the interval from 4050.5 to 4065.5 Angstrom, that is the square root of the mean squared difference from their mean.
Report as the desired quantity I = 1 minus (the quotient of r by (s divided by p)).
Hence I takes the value 0.79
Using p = 0.2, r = 0.31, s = 0.26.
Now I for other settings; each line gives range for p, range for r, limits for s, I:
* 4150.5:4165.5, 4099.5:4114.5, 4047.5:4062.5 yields 0.53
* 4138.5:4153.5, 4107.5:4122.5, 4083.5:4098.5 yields 0.93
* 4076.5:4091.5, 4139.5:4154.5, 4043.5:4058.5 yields 0.92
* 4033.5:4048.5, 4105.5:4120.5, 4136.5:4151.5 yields 0.28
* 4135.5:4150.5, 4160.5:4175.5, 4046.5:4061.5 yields 0.73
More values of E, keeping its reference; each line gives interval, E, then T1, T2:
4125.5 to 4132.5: -0.69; -4.9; -0.69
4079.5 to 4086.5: -0.15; -1.0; -0.15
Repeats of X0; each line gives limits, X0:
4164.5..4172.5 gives 6.9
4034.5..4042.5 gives 7.3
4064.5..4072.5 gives 6.5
